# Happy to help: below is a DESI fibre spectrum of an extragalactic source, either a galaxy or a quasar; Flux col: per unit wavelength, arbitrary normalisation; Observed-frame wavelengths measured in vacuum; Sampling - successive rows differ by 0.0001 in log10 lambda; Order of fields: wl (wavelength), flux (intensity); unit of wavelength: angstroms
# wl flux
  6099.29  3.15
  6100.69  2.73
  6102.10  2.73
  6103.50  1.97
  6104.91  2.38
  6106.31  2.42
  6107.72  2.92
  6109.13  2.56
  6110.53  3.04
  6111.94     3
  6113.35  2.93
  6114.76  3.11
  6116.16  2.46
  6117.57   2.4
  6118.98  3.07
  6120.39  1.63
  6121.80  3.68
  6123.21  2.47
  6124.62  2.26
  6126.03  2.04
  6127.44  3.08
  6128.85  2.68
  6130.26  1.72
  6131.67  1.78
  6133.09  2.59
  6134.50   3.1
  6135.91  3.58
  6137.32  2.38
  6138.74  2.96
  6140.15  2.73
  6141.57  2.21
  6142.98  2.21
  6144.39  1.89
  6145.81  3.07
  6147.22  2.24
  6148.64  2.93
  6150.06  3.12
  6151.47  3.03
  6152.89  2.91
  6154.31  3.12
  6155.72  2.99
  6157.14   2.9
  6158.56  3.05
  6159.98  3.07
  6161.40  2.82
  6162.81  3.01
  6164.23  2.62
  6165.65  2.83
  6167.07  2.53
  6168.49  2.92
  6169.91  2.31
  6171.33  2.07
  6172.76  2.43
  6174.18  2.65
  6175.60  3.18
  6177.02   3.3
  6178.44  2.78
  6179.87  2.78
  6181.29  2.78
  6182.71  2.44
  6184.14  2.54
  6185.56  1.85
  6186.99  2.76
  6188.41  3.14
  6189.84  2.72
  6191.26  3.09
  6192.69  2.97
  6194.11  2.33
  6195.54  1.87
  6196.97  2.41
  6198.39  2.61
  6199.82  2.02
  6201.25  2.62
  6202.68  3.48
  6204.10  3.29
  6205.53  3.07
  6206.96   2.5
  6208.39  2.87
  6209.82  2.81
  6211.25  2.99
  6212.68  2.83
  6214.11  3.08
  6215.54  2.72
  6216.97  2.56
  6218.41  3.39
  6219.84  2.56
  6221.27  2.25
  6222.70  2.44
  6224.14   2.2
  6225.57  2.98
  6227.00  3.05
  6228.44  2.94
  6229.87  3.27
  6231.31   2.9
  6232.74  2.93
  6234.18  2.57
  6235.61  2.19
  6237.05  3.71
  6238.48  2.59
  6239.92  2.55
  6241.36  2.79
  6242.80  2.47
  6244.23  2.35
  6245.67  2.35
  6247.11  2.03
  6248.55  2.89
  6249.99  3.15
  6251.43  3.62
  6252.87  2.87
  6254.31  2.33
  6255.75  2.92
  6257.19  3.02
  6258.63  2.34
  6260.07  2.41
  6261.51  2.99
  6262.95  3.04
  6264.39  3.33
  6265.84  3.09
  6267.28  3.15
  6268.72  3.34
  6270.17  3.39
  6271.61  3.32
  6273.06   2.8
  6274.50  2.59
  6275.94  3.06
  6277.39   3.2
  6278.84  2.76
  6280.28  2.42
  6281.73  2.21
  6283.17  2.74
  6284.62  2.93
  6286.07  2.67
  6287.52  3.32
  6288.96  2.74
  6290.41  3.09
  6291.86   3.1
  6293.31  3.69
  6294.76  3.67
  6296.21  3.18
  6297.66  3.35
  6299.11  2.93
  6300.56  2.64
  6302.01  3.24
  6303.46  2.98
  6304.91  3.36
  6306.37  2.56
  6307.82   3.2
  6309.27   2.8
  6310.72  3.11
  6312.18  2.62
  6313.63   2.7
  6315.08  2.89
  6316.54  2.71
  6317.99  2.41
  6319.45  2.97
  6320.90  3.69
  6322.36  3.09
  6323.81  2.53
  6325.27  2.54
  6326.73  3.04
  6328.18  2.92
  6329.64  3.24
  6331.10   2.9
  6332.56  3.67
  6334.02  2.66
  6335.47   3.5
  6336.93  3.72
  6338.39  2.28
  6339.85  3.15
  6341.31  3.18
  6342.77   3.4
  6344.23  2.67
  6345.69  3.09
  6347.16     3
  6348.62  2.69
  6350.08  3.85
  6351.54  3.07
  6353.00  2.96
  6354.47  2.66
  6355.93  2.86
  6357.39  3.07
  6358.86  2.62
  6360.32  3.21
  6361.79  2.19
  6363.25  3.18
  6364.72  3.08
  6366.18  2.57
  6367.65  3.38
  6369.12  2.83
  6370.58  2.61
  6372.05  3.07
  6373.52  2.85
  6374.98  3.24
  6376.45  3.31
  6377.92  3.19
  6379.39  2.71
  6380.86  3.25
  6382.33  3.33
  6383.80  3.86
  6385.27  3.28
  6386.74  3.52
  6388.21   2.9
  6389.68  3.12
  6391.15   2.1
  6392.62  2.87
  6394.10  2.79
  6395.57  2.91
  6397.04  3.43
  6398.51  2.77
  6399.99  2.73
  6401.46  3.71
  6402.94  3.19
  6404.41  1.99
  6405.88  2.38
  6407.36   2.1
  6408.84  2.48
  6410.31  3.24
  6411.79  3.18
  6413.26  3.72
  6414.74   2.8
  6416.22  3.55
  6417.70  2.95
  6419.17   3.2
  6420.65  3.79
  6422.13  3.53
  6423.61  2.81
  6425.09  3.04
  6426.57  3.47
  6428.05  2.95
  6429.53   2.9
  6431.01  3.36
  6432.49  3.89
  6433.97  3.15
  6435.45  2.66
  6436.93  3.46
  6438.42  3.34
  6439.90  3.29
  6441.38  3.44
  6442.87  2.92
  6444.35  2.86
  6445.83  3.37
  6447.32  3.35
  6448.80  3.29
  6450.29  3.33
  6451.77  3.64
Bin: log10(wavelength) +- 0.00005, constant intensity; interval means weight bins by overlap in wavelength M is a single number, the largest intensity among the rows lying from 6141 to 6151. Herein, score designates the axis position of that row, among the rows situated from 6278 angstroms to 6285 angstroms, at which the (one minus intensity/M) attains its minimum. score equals 6284.62 angstroms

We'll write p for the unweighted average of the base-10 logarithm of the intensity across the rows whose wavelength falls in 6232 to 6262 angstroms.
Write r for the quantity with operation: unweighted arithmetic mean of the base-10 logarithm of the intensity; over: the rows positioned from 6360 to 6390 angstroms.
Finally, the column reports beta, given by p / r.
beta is 0.88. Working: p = 0.43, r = 0.485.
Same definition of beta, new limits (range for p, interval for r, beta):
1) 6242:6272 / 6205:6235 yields 1.02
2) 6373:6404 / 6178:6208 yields 1.16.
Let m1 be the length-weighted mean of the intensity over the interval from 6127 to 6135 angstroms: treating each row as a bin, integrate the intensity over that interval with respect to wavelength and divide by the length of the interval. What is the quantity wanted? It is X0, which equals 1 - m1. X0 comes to -1.46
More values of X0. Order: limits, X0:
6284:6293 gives -2.01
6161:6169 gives -1.79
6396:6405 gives -1.98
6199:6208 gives -1.83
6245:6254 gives -1.80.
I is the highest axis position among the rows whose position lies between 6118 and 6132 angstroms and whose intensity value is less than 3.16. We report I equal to 6131.67 angstroms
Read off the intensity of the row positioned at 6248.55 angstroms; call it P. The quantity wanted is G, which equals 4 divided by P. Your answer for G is 1.38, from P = 2.89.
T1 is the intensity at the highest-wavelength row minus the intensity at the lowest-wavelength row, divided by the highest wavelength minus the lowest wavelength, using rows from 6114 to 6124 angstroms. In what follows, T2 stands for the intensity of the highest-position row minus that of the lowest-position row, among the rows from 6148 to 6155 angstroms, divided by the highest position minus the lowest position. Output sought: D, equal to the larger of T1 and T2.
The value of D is 0.034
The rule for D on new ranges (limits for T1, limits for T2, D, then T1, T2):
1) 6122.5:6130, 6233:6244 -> 0.037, 0.04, -0.01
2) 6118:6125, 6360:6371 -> -0.058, -0.14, -0.06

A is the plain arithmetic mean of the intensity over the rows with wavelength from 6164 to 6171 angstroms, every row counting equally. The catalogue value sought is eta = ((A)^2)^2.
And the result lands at 49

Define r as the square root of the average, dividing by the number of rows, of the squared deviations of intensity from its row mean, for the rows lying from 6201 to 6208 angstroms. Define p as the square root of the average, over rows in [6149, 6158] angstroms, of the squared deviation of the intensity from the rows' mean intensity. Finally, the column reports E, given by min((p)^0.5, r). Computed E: 0.298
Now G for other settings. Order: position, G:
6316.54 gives 1.48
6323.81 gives 1.58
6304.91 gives 1.19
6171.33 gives 1.93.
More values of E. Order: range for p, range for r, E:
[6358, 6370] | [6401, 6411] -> 0.605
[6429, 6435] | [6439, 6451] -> 0.203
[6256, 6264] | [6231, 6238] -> 0.502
